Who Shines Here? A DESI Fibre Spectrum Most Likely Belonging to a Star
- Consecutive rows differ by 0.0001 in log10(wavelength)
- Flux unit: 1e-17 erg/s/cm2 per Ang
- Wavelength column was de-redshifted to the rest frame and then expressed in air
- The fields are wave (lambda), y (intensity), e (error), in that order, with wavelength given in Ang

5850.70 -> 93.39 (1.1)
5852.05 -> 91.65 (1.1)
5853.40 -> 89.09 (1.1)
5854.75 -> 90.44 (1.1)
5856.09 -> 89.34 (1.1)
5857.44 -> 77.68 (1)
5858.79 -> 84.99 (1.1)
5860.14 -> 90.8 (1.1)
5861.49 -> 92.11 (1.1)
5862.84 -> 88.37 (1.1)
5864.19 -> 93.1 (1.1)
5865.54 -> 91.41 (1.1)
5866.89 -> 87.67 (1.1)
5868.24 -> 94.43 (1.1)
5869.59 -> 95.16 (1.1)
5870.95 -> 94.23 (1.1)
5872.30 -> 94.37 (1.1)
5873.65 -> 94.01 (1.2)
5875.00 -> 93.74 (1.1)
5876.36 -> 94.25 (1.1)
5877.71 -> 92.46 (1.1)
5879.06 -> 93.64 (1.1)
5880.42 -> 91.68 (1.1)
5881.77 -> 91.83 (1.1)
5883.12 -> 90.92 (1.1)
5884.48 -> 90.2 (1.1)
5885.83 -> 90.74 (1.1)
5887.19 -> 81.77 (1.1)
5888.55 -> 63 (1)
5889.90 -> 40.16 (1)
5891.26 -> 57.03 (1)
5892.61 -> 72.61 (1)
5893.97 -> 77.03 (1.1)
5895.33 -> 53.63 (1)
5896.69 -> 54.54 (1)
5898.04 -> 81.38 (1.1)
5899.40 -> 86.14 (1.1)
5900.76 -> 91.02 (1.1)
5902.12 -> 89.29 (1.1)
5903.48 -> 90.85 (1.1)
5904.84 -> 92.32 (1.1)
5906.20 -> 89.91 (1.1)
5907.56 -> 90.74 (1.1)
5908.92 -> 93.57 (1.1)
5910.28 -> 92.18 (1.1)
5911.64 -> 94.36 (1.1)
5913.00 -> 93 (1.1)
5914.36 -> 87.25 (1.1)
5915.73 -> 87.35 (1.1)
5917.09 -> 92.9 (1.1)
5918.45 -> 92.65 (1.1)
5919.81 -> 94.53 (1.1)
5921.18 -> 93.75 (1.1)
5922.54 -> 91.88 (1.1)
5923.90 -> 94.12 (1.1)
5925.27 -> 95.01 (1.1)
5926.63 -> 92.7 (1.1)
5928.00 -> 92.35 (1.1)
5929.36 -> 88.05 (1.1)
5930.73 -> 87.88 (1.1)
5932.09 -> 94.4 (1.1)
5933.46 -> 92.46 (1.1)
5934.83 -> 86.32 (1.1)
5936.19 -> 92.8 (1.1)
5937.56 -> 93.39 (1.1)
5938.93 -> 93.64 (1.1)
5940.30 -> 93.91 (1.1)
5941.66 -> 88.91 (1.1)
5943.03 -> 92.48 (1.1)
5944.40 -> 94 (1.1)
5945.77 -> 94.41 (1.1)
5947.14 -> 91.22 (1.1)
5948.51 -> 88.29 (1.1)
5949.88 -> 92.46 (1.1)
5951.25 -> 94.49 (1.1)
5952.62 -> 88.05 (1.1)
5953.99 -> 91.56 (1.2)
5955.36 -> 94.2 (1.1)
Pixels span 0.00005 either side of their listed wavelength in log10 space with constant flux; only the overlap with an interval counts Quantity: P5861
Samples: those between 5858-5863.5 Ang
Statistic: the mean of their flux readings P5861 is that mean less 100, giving -11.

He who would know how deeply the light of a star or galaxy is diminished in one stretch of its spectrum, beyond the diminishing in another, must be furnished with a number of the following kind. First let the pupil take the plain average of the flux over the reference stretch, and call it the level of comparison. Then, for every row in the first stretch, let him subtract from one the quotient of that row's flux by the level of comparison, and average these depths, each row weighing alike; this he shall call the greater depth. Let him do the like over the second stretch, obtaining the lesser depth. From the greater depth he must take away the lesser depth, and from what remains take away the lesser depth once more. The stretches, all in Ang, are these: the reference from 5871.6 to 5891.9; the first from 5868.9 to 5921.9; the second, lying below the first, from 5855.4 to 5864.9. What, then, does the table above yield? 0.08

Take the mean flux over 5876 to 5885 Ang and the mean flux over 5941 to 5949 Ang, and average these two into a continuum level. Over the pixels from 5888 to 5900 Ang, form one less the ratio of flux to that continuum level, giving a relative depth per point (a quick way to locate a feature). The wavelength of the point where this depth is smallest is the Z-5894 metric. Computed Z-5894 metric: 5899.40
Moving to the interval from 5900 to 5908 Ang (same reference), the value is 5904.84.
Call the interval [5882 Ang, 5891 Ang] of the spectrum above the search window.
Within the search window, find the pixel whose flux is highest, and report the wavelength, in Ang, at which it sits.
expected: 5883.12 Ang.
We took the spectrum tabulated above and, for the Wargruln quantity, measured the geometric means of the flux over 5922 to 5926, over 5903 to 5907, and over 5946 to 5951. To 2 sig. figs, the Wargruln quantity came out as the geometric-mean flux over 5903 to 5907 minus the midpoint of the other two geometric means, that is -1.1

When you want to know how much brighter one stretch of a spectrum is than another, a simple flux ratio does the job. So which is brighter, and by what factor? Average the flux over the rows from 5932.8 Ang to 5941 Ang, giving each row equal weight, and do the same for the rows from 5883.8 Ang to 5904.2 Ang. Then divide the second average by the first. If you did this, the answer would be 0.81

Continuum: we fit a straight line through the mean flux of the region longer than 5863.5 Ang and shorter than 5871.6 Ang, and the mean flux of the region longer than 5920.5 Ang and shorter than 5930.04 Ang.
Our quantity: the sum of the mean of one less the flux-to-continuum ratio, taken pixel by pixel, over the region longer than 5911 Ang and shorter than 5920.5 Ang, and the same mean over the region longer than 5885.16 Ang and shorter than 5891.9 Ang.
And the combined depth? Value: 0.291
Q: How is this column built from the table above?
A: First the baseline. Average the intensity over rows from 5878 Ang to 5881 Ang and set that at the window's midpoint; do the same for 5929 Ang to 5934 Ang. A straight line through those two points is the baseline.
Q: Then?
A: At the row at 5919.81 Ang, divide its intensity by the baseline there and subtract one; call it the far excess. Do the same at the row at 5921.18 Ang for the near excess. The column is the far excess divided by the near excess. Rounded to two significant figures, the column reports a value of 1.3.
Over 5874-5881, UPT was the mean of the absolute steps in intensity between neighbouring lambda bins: 1.4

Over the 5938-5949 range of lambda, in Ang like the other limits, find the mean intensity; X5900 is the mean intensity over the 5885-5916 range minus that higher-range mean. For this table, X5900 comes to -12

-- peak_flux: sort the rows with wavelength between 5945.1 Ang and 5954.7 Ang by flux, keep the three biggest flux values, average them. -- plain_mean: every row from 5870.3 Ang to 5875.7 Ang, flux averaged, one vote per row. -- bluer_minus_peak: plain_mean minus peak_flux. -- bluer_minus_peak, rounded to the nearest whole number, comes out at 0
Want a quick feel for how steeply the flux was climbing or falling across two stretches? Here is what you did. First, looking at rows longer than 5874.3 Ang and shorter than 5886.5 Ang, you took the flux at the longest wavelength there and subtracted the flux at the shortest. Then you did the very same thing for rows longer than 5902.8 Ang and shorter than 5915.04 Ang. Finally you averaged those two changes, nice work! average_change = -3.3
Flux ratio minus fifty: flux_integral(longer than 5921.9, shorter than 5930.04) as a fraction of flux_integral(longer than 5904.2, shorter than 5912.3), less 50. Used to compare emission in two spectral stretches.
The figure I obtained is -49.0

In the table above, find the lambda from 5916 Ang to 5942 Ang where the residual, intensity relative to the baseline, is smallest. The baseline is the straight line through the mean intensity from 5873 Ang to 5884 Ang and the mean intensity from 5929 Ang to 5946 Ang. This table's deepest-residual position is 5934.83 Ang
